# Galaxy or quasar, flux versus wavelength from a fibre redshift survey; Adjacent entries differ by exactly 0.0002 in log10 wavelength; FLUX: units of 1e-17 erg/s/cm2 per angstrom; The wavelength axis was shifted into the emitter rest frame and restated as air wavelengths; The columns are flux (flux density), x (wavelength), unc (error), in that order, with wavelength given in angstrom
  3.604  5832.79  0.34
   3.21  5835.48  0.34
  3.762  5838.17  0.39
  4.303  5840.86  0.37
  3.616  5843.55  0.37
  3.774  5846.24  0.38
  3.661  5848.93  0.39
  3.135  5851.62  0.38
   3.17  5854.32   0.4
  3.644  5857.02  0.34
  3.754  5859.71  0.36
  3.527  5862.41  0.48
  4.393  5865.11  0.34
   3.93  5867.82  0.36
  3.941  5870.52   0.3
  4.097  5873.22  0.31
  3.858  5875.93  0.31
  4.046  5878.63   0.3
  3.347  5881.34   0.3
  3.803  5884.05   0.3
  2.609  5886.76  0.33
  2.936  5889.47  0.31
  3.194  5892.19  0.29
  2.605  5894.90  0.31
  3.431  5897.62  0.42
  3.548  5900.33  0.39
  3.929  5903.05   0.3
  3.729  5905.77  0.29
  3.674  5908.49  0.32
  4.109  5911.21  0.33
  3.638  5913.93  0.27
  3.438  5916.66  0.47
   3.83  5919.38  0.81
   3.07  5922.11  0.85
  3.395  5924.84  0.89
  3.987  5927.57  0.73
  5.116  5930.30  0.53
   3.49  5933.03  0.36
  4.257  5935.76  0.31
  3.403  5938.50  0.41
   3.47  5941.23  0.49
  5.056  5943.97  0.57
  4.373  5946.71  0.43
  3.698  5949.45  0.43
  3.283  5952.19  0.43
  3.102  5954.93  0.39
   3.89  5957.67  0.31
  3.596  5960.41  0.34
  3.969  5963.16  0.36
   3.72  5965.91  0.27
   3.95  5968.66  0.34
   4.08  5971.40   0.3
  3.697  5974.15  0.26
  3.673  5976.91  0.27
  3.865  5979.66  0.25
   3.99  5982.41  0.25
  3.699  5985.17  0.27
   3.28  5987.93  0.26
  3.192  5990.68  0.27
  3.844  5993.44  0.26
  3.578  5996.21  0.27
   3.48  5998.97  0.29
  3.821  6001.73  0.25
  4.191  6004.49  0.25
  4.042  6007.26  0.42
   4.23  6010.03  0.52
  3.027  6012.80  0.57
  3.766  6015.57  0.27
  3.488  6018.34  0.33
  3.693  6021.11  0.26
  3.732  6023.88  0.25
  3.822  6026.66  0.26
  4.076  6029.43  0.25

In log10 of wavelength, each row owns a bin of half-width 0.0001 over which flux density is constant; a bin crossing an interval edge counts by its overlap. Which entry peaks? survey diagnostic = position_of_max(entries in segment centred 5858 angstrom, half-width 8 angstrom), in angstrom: 5865.11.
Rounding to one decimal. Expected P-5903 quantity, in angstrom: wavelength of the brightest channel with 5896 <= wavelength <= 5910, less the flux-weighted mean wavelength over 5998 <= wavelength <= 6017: -104.1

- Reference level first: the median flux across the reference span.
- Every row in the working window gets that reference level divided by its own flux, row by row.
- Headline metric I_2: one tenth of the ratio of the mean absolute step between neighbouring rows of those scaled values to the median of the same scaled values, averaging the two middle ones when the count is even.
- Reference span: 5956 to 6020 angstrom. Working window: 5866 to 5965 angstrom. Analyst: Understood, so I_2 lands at 0.0144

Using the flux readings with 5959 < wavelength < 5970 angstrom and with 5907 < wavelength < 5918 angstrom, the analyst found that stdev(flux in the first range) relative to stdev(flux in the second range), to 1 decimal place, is 0.6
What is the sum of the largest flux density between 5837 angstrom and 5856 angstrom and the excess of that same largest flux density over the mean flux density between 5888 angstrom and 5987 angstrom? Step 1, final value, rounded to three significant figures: 4.89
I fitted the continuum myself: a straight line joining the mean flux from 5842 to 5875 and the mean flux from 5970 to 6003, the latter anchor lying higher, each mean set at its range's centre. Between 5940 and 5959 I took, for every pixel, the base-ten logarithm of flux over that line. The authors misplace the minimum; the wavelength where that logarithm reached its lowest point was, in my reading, 5954.93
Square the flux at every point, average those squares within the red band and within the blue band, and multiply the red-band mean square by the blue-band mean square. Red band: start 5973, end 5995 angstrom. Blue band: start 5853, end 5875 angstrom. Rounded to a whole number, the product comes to 196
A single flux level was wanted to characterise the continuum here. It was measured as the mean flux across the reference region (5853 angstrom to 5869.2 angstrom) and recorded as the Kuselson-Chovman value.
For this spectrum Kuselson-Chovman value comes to 3.74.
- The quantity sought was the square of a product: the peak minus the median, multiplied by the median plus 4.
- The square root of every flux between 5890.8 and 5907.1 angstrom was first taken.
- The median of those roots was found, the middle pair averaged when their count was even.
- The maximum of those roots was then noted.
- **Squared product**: 0.4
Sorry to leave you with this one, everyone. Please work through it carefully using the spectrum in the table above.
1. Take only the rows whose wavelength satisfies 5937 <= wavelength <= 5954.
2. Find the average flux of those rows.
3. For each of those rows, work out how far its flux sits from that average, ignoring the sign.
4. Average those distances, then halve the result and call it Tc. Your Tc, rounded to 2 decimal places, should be 0.28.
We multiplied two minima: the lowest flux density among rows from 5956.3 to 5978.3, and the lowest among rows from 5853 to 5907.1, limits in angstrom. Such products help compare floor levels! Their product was 9.4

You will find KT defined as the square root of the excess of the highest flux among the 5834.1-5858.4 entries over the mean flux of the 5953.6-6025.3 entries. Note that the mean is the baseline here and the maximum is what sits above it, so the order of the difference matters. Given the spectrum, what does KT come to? 0.8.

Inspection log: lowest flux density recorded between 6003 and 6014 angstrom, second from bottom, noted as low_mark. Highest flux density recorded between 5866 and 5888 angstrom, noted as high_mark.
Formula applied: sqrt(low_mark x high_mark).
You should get 4.07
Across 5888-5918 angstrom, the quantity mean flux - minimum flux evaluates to 0.87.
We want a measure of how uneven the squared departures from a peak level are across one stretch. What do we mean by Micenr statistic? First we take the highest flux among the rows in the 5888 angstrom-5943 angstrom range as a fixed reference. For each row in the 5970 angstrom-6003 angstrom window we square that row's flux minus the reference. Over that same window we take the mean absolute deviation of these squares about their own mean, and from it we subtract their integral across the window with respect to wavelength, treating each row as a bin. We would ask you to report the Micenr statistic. -69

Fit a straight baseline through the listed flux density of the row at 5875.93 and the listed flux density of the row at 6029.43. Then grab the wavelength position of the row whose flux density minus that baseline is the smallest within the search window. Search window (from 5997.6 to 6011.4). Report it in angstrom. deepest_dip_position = 5998.97 angstrom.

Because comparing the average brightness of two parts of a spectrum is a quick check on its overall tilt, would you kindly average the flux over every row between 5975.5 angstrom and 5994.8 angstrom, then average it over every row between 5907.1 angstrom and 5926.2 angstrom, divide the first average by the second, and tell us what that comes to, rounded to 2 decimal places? 1.02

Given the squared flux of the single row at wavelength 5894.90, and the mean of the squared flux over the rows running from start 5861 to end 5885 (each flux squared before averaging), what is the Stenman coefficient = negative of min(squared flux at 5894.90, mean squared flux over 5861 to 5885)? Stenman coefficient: -6.8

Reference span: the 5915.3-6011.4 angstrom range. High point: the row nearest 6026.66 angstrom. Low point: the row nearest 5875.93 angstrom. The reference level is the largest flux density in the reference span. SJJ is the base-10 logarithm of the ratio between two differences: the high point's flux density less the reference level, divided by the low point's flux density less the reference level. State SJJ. 0.01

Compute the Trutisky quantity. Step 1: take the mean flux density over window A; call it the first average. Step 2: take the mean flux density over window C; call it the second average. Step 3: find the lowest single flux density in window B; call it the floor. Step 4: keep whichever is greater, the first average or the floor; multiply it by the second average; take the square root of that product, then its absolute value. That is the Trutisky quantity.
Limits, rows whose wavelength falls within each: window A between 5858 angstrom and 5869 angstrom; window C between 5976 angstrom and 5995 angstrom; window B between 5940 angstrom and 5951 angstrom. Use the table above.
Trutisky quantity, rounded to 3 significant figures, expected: 3.77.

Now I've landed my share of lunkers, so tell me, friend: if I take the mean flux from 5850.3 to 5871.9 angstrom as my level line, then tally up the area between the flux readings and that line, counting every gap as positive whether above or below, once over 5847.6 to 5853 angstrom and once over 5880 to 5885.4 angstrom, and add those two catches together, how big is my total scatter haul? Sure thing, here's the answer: 2.8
